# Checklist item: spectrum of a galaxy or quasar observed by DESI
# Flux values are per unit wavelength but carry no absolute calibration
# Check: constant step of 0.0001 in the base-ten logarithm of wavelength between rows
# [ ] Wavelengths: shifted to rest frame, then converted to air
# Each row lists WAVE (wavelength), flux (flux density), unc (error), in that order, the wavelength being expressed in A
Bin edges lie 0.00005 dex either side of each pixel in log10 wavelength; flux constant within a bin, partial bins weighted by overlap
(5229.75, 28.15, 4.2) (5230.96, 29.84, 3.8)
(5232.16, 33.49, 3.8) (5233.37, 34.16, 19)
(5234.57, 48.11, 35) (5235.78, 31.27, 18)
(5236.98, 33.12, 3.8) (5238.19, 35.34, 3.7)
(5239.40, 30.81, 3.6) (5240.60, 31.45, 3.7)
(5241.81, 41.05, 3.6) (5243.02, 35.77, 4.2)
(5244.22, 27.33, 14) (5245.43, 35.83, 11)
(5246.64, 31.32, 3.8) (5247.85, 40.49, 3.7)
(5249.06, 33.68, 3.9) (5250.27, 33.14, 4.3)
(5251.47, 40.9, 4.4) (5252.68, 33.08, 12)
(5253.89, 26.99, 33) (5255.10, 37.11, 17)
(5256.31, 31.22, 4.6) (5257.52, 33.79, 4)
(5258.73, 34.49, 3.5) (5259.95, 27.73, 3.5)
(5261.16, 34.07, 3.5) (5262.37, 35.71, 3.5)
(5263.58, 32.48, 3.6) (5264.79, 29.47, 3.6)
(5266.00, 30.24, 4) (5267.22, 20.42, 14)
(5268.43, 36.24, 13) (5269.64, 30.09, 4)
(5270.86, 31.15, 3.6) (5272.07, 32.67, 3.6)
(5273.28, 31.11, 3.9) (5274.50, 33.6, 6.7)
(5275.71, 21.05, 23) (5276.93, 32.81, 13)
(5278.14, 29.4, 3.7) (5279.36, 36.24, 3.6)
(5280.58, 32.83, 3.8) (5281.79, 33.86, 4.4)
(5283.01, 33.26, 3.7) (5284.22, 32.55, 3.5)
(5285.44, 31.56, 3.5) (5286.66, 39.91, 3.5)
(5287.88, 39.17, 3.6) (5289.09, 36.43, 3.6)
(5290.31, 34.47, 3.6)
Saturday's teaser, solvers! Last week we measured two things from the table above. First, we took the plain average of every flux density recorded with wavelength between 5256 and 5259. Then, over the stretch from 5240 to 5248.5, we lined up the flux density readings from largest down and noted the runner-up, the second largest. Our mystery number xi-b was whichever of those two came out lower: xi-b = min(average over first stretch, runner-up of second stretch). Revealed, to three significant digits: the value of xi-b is 33.2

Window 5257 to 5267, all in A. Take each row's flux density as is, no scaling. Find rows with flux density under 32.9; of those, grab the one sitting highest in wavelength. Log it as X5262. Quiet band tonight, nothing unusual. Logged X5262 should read 5266.00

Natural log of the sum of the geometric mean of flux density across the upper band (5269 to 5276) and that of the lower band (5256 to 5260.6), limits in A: 4.12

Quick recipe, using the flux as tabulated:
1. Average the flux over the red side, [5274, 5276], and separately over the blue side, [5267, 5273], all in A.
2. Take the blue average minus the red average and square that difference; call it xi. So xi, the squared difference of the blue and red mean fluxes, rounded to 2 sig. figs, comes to 7.8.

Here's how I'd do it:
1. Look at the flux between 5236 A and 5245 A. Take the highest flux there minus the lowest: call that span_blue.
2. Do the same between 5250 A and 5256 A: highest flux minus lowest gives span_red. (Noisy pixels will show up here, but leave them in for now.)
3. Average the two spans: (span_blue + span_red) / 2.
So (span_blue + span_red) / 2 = 14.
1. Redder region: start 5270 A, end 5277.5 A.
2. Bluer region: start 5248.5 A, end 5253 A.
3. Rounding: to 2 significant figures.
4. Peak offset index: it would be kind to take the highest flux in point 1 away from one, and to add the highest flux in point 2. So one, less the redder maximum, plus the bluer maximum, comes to 8.3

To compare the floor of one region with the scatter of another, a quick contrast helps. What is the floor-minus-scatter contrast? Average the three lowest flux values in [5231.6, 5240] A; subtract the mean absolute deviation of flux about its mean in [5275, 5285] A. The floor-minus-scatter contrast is 28.6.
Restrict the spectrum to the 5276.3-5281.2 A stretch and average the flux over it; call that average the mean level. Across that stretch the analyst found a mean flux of 32.8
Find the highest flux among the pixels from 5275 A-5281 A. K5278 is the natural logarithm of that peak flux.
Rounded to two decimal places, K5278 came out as 3.59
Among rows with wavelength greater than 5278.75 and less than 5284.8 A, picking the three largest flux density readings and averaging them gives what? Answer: 34.5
